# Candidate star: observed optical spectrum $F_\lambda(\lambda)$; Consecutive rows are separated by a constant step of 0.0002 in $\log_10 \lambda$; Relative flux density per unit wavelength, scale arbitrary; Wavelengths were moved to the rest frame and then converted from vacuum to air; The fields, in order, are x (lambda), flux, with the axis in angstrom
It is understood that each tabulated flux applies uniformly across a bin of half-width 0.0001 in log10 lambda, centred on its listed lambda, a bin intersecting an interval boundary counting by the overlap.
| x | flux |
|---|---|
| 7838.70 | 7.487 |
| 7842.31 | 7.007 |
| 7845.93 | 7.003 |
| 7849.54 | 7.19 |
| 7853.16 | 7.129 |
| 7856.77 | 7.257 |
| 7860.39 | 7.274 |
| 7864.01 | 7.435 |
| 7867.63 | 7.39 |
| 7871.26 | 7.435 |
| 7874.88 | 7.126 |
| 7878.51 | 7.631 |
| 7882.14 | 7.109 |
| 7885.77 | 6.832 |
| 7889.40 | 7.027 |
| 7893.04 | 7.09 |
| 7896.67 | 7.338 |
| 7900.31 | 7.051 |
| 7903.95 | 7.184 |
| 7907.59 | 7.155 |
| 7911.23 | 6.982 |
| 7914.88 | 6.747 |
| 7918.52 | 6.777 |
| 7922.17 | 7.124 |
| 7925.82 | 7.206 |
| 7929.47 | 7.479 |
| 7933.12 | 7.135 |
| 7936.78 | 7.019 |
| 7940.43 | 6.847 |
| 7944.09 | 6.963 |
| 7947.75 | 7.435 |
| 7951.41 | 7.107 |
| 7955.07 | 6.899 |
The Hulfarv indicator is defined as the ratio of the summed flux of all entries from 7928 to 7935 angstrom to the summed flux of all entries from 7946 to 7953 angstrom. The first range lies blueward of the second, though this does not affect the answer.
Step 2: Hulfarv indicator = 1.00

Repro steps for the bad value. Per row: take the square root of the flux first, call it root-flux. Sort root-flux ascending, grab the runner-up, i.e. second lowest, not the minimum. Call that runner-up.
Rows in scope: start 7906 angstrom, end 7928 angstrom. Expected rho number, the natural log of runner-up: 0.957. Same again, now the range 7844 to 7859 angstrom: 0.982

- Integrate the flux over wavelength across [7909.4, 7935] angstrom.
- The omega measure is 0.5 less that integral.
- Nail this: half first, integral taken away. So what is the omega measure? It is -180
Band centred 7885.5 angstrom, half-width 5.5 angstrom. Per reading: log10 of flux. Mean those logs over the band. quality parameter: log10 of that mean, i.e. -0.073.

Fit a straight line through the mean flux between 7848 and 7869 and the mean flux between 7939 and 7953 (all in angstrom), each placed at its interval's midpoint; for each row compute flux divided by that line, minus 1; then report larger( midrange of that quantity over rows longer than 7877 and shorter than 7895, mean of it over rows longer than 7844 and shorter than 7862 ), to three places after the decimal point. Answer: 0.000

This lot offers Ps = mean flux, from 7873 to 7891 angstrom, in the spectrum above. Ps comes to 7.15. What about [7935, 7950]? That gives 7.07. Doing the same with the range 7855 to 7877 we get 7.32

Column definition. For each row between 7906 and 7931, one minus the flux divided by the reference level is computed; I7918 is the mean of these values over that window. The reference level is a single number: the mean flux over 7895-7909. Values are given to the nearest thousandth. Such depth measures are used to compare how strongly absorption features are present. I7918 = 0.016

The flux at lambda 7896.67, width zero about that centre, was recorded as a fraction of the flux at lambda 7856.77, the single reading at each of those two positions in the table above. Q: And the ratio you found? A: 1.01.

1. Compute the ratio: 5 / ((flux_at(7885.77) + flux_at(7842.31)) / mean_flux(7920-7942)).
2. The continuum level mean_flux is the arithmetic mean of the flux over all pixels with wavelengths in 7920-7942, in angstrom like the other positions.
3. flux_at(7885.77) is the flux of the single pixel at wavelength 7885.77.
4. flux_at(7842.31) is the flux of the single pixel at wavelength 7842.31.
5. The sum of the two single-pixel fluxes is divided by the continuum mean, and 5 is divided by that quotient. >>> 2.58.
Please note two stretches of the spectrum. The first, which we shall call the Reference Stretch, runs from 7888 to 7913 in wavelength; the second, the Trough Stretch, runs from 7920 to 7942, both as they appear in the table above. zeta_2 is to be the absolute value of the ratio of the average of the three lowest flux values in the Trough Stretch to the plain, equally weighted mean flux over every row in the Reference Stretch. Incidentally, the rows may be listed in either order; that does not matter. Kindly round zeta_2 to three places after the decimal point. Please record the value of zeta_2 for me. 0.983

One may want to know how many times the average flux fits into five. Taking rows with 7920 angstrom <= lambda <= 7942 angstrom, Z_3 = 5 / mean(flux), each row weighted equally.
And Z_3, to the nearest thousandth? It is 0.701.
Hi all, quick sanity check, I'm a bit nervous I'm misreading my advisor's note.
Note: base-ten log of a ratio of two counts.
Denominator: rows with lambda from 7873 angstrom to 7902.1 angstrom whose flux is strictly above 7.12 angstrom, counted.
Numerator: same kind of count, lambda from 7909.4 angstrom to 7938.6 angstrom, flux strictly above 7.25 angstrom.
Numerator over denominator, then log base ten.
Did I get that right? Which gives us -0.48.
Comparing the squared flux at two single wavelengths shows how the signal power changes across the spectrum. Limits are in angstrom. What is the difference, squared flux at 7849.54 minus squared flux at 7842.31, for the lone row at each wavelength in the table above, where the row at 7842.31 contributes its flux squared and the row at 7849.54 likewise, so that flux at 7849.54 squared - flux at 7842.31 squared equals 2.6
